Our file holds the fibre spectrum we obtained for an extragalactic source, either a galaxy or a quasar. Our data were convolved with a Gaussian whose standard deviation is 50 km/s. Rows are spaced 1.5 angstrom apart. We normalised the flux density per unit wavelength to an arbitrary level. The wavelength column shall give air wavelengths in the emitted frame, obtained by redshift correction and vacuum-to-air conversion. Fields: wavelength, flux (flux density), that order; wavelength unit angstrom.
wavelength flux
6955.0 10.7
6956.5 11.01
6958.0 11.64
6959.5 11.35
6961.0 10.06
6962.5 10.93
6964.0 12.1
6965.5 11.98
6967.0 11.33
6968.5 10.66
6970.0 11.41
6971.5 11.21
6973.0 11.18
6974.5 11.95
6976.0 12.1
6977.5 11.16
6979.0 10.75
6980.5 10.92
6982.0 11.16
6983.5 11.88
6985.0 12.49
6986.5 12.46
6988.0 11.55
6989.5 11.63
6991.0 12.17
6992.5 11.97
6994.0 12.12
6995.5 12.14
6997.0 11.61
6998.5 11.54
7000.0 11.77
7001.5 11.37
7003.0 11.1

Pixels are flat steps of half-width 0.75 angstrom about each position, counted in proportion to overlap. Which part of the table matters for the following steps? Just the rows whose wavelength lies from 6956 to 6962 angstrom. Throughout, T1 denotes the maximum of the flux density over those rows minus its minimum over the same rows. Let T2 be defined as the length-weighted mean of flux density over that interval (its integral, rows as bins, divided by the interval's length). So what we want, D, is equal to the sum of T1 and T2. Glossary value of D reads 12.6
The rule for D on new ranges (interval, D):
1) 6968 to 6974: 11.9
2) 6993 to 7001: 12.4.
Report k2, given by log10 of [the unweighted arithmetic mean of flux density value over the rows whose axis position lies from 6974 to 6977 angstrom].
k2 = 1.080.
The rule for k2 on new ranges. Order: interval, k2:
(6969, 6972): 1.053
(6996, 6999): 1.064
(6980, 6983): 1.043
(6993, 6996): 1.084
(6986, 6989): 1.079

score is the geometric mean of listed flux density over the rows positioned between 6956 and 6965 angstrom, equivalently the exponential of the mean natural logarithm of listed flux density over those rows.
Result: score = 11.2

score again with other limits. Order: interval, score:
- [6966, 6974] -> 11.2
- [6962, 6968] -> 11.6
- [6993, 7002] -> 11.8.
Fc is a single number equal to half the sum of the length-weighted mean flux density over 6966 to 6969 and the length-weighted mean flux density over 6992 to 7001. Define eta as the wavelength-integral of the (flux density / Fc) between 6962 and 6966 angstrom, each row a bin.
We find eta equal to 4.08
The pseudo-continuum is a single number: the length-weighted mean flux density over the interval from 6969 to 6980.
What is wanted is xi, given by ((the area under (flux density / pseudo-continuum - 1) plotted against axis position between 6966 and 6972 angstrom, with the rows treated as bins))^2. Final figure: 0.009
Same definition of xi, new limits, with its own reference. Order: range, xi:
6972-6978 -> 0.015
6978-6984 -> 0.013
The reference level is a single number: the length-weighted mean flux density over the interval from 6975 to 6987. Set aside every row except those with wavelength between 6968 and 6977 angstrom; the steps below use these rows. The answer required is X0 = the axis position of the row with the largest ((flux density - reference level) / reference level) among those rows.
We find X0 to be 6976.0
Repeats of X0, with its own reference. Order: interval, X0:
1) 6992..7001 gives 6995.5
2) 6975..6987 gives 6985.0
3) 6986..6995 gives 6986.5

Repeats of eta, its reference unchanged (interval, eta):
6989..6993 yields 4.16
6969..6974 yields 4.91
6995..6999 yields 4.10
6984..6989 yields 5.28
